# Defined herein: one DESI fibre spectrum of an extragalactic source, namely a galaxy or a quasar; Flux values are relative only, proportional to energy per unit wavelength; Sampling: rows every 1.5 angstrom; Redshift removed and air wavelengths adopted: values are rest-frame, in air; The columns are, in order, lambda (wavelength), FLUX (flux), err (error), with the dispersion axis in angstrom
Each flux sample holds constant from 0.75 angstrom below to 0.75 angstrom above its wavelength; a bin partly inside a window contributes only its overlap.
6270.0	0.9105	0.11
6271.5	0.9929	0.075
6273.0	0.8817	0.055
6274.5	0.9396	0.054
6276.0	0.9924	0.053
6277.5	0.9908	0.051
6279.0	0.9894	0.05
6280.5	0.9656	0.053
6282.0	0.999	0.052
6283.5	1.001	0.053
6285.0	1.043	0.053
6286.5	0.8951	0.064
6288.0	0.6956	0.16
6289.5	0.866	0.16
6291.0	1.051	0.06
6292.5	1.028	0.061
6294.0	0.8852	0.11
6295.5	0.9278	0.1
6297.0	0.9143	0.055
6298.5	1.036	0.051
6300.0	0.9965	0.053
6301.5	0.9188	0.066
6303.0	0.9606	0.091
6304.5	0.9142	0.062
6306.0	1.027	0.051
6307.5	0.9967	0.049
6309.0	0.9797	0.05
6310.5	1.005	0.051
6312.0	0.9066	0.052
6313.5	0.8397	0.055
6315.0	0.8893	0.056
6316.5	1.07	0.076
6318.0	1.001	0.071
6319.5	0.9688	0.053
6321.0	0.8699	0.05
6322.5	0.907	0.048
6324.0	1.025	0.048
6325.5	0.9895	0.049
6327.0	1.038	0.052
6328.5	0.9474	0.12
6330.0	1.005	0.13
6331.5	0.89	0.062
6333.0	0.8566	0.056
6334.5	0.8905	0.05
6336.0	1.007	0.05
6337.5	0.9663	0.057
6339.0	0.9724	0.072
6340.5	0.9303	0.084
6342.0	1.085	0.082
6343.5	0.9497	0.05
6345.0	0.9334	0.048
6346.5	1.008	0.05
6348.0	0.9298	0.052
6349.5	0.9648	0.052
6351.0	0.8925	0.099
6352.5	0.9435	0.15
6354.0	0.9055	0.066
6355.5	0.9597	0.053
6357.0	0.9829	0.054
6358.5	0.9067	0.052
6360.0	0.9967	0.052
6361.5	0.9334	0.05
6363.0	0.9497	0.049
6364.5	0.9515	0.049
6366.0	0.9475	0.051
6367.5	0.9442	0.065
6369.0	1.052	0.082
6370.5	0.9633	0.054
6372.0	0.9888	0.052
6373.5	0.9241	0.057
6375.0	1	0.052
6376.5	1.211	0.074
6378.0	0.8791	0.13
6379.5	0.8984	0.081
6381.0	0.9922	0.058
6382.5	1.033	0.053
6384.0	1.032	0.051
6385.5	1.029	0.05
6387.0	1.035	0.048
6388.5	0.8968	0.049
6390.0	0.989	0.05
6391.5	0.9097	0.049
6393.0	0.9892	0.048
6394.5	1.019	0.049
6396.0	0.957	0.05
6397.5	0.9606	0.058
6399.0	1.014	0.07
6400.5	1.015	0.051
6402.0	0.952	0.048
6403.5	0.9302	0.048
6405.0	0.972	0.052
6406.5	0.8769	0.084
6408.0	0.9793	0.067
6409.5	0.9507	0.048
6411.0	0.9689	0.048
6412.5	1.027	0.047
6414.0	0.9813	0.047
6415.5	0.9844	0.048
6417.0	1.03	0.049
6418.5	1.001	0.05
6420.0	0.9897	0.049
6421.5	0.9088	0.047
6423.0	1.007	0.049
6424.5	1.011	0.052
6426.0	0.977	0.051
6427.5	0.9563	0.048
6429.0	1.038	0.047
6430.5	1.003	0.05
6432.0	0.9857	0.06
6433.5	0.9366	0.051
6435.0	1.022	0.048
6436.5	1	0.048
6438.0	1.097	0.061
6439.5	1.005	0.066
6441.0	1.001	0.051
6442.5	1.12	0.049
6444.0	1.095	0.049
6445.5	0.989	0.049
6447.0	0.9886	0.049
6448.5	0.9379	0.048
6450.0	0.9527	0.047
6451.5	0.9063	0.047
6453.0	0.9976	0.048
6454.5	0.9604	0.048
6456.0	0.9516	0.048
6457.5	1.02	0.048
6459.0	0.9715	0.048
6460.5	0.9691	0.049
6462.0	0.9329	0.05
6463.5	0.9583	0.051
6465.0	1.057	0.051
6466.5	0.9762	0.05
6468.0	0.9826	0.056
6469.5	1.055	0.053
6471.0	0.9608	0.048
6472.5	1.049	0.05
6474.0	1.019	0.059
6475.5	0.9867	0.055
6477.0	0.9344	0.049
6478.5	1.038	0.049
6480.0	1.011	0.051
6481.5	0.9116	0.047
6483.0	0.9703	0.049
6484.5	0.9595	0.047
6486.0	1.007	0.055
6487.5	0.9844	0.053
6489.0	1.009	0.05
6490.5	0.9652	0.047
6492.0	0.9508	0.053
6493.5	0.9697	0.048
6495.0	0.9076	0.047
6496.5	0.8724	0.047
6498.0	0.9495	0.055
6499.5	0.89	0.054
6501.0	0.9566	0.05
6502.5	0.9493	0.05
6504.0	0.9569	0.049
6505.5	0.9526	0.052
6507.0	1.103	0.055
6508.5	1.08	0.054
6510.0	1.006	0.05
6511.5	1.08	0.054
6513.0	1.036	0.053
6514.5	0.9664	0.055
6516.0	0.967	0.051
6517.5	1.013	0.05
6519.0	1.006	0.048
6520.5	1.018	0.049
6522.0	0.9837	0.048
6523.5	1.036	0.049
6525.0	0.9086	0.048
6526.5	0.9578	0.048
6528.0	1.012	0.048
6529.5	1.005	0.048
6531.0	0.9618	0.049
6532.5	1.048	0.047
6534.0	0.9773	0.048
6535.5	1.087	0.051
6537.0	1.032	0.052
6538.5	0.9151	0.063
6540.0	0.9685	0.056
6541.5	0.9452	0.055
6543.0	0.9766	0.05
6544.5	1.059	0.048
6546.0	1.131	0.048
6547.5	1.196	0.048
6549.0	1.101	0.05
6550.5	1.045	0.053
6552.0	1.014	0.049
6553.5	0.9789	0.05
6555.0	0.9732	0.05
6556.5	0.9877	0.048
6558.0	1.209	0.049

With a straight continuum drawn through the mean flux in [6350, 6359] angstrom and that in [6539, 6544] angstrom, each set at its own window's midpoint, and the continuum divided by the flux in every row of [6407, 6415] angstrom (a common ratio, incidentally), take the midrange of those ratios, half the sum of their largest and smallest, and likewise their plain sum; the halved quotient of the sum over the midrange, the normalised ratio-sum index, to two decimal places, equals 2.52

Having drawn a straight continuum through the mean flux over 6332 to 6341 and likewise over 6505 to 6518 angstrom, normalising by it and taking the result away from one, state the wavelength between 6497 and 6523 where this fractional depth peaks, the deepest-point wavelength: 6499.5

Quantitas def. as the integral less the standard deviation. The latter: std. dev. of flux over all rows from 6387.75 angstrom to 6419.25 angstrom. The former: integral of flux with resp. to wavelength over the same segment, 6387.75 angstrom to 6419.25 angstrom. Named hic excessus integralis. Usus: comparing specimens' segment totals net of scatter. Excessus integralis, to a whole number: 31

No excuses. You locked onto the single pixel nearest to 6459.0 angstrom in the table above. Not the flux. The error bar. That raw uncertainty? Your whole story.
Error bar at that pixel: 0.0480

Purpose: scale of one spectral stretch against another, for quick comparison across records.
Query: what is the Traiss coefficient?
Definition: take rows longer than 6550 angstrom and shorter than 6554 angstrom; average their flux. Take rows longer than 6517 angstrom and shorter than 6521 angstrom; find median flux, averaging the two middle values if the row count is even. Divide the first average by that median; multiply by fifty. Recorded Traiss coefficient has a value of 50.0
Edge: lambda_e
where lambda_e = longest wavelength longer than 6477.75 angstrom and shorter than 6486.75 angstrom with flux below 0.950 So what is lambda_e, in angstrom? 6481.5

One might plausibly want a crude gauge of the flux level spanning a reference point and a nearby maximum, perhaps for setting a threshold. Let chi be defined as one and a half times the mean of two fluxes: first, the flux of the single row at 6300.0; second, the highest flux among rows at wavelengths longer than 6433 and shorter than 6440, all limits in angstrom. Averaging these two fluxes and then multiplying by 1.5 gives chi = 1.57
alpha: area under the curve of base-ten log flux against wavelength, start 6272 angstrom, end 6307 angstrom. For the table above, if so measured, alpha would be -0.8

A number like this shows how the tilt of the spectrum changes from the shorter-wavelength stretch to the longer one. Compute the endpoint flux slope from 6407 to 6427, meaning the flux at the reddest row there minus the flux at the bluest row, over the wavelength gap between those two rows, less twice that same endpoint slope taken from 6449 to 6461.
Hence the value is -0.003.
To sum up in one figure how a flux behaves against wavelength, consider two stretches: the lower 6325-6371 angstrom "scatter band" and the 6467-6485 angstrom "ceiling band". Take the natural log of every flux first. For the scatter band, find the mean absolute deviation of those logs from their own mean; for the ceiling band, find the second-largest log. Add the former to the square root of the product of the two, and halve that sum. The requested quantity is 0.041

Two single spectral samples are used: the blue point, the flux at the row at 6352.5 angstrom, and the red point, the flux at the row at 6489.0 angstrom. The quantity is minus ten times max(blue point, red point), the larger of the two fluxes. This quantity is -10.1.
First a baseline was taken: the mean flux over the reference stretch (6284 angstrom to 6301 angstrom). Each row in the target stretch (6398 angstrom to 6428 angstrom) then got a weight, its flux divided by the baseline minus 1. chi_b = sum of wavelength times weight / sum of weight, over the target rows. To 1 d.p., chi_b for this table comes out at 6414.3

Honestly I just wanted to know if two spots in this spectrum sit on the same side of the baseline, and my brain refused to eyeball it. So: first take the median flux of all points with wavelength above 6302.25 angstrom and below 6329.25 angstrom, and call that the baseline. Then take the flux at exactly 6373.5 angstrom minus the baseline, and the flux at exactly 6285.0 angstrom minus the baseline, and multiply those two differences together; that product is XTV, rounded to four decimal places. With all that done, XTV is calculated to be -0.0034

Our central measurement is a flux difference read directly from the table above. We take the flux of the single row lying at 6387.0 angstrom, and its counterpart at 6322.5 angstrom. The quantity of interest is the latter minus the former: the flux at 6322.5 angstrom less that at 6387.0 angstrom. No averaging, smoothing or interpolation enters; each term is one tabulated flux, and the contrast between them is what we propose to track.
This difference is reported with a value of -0.13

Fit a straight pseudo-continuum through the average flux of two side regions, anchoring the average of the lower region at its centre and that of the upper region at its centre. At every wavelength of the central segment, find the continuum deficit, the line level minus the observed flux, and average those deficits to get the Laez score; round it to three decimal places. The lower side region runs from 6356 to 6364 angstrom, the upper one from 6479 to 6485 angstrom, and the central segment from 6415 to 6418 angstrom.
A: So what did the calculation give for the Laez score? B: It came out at -0.049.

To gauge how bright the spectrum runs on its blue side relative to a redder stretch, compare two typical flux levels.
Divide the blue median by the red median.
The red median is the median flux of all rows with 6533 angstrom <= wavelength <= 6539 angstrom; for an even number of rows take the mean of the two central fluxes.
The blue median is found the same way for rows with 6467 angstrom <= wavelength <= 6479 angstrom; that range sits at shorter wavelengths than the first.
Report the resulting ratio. 1.00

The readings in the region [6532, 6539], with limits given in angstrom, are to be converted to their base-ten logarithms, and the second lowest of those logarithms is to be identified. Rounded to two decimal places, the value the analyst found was -0.01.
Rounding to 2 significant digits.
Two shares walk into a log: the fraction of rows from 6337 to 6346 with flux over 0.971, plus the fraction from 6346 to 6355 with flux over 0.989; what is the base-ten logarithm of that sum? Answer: -0.30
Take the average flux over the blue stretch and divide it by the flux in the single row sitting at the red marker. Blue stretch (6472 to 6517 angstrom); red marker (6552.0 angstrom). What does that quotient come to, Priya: 0.97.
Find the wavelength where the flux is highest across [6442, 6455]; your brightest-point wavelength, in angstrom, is 6442.5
